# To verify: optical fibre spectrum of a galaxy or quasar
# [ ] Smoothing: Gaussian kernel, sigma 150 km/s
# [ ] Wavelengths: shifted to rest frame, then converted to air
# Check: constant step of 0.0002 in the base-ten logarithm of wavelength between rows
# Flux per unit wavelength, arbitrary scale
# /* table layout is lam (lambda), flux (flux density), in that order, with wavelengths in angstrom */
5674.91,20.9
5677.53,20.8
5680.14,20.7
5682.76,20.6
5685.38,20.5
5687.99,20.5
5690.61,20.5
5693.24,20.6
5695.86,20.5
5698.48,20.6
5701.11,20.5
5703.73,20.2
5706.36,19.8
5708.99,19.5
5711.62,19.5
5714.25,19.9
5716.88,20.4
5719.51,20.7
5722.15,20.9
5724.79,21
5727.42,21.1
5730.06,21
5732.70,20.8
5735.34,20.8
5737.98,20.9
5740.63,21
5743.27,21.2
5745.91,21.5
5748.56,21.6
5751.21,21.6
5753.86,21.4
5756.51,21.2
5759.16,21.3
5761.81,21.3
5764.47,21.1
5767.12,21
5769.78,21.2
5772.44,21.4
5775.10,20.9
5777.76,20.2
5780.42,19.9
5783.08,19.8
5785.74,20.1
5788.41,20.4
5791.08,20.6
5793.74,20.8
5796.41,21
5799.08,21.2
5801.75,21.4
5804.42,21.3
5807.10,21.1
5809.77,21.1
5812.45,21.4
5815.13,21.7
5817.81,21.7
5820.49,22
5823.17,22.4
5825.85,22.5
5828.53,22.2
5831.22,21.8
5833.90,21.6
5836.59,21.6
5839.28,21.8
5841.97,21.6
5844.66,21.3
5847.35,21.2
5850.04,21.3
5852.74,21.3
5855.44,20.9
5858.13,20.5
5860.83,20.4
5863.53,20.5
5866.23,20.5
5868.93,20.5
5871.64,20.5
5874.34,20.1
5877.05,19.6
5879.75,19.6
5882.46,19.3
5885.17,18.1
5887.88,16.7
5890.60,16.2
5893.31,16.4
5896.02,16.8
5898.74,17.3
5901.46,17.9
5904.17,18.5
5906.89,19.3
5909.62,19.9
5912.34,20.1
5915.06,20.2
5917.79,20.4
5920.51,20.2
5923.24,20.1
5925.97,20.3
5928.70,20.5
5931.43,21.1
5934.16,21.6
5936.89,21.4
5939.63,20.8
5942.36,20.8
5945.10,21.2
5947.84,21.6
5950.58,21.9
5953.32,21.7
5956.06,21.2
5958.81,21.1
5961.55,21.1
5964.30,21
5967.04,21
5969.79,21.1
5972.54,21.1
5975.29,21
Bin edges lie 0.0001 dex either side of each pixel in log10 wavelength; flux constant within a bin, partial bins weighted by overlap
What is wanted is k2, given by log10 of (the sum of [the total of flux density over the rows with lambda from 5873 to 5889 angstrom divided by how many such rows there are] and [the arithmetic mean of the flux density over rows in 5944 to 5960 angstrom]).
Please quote 1.61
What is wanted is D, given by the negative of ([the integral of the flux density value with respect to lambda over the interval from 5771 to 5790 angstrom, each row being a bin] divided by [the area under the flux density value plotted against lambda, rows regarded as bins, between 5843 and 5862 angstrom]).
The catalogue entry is -0.97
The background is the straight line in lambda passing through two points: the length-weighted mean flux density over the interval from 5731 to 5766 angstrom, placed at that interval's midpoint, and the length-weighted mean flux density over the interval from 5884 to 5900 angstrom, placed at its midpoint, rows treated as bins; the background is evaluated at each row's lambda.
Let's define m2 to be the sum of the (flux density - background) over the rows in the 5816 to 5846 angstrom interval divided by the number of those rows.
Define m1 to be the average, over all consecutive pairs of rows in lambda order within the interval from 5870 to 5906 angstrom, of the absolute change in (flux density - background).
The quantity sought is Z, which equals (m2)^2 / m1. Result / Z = 18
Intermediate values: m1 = 0.55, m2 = 3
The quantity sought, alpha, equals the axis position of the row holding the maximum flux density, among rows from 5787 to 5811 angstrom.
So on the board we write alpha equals 5801.75 angstrom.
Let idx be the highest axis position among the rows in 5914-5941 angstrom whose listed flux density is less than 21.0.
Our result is 5939.63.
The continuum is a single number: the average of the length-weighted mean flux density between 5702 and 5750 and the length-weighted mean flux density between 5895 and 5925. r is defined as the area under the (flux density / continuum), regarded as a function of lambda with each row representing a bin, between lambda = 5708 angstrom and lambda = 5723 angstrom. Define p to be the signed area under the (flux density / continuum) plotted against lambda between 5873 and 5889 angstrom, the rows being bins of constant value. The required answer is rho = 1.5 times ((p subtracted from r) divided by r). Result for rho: 0.00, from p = 15.2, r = 15.2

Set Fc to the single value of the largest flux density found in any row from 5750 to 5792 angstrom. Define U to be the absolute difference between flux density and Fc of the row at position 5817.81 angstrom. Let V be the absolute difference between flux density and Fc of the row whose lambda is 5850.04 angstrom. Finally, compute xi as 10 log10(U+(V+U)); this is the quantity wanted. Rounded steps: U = 0.1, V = 0.30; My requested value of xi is -3.0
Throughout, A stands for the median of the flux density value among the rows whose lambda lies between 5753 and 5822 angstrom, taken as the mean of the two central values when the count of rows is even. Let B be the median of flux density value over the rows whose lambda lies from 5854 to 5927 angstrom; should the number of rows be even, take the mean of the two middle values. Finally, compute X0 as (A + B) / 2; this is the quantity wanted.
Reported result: 20.6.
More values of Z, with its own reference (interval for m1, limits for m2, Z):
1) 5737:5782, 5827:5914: 24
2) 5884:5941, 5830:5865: 19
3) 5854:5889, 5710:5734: 6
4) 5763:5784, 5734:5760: 0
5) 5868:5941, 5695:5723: 11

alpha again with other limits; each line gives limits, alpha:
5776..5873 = 5825.85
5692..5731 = 5727.42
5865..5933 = 5931.43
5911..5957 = 5950.58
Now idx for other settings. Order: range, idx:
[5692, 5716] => 5714.25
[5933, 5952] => 5942.36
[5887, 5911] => 5909.62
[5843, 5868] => 5866.23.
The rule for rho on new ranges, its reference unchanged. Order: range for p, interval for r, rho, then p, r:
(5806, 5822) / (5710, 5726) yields -0.08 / 17.3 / 16.4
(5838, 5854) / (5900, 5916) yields -0.17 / 17.2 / 15.5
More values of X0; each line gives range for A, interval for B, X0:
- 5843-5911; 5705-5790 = 20.4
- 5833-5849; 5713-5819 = 21.3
